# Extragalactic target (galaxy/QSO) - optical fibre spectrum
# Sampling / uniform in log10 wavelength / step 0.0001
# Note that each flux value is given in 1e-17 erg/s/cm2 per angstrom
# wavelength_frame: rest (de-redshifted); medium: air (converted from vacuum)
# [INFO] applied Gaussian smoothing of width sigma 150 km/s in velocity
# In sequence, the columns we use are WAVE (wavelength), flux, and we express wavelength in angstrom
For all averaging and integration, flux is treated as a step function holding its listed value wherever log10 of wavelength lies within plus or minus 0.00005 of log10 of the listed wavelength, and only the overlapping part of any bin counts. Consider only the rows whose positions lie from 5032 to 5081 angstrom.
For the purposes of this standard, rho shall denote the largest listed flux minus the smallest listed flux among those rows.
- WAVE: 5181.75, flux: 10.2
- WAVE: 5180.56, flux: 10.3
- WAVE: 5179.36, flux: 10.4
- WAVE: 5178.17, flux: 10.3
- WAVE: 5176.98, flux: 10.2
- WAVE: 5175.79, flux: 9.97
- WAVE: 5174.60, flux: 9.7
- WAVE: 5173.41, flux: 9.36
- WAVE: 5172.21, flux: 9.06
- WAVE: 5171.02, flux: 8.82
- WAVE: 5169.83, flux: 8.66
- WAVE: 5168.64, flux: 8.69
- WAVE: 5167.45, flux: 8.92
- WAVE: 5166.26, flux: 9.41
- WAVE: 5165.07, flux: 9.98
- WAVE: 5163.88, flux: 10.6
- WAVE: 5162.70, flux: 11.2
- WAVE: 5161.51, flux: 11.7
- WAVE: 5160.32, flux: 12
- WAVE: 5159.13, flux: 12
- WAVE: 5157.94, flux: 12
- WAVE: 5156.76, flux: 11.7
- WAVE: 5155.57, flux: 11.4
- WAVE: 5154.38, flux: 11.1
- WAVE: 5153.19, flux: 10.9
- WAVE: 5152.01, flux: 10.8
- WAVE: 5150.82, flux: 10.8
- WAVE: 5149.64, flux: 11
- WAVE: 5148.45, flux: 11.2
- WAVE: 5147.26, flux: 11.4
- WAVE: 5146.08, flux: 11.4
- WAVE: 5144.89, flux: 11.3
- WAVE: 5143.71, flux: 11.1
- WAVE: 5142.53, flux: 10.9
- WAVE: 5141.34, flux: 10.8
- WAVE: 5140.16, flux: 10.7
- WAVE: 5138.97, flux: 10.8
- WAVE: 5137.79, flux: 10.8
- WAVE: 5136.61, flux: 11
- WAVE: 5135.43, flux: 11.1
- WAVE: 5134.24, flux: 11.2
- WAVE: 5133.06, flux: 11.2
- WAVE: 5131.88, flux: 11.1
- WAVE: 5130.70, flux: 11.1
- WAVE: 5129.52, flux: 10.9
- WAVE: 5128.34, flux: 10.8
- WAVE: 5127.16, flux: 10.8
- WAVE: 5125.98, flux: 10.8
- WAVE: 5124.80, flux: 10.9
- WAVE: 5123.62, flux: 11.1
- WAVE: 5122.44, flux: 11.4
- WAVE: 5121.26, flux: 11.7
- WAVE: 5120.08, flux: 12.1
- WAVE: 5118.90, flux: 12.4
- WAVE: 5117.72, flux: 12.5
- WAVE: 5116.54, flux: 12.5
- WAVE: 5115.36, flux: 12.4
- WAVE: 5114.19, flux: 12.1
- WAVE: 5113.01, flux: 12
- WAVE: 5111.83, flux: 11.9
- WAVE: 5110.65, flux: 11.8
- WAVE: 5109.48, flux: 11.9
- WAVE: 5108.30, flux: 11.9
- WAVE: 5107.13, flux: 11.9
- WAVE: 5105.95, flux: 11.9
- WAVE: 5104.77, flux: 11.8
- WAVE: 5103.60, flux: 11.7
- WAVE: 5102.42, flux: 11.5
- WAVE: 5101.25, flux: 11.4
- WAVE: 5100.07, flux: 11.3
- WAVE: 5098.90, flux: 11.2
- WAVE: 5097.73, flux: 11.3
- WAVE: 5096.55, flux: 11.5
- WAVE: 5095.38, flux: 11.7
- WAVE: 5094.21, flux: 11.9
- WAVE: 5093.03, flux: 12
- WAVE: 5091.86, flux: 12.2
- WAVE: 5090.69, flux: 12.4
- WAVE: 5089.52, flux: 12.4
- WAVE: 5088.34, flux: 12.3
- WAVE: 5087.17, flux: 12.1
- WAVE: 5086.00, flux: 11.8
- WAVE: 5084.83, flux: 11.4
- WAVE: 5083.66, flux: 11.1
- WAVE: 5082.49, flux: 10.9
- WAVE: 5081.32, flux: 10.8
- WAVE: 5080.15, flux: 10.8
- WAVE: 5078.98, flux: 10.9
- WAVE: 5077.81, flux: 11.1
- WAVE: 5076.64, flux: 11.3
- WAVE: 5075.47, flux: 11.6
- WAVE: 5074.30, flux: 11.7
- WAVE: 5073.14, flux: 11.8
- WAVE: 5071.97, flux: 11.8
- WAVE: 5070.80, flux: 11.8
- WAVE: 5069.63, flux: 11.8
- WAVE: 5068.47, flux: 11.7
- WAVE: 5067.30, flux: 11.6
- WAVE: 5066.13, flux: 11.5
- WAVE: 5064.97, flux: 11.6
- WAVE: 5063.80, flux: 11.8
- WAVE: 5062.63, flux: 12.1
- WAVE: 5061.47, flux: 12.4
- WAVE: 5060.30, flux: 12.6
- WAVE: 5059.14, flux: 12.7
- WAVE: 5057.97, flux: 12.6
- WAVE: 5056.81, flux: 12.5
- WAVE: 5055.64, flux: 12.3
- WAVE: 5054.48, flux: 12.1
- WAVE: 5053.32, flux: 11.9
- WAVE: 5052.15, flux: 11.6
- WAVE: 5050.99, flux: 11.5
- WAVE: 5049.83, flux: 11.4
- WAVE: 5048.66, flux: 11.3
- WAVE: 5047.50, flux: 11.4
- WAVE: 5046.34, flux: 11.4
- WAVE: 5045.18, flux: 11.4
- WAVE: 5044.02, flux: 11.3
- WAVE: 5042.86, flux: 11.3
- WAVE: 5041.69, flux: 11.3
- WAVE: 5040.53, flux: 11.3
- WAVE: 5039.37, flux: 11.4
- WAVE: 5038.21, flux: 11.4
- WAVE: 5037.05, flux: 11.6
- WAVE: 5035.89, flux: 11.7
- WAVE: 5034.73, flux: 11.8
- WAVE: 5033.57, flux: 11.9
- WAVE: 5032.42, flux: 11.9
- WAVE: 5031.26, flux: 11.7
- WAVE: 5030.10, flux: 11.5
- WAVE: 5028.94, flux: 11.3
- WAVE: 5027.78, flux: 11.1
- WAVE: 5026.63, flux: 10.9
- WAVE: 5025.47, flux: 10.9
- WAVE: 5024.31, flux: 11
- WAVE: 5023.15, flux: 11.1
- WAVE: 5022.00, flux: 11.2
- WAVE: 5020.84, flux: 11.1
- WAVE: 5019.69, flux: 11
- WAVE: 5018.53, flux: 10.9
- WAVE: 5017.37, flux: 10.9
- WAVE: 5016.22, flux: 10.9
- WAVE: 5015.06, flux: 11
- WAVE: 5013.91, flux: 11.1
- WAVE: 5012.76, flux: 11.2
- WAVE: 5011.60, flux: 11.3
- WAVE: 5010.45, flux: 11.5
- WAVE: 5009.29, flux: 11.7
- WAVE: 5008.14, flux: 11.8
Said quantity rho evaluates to 1.9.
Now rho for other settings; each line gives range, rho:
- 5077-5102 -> 1.6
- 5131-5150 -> 0.7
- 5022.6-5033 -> 1.0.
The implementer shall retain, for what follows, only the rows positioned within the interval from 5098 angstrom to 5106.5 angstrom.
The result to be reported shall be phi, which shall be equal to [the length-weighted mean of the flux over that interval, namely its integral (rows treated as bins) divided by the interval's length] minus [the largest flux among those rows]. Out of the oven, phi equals -0.36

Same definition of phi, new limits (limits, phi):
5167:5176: -0.86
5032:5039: -0.18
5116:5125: -0.65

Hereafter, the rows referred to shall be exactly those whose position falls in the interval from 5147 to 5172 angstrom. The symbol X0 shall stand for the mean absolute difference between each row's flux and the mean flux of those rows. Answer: 0.92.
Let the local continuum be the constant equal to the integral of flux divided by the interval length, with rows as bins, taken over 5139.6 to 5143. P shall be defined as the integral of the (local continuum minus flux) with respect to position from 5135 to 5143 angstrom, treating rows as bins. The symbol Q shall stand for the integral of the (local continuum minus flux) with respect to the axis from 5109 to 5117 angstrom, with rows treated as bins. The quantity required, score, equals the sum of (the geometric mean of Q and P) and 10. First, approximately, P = -1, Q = -10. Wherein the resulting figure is 13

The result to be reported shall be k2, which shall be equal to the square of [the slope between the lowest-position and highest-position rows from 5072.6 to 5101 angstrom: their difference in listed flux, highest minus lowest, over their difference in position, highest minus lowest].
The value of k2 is 0.000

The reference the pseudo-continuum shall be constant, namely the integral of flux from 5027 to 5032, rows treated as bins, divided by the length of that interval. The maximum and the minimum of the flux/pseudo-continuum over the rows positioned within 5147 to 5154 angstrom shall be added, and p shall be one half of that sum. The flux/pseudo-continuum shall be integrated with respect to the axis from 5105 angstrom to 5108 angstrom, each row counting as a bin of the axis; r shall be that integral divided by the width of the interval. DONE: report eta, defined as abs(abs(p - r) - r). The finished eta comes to 0.974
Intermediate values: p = 0.97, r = 1.04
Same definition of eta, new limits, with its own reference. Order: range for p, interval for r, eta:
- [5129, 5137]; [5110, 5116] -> 0.970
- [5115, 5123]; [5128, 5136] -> 0.893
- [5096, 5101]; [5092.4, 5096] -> 0.996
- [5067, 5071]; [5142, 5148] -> 0.944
